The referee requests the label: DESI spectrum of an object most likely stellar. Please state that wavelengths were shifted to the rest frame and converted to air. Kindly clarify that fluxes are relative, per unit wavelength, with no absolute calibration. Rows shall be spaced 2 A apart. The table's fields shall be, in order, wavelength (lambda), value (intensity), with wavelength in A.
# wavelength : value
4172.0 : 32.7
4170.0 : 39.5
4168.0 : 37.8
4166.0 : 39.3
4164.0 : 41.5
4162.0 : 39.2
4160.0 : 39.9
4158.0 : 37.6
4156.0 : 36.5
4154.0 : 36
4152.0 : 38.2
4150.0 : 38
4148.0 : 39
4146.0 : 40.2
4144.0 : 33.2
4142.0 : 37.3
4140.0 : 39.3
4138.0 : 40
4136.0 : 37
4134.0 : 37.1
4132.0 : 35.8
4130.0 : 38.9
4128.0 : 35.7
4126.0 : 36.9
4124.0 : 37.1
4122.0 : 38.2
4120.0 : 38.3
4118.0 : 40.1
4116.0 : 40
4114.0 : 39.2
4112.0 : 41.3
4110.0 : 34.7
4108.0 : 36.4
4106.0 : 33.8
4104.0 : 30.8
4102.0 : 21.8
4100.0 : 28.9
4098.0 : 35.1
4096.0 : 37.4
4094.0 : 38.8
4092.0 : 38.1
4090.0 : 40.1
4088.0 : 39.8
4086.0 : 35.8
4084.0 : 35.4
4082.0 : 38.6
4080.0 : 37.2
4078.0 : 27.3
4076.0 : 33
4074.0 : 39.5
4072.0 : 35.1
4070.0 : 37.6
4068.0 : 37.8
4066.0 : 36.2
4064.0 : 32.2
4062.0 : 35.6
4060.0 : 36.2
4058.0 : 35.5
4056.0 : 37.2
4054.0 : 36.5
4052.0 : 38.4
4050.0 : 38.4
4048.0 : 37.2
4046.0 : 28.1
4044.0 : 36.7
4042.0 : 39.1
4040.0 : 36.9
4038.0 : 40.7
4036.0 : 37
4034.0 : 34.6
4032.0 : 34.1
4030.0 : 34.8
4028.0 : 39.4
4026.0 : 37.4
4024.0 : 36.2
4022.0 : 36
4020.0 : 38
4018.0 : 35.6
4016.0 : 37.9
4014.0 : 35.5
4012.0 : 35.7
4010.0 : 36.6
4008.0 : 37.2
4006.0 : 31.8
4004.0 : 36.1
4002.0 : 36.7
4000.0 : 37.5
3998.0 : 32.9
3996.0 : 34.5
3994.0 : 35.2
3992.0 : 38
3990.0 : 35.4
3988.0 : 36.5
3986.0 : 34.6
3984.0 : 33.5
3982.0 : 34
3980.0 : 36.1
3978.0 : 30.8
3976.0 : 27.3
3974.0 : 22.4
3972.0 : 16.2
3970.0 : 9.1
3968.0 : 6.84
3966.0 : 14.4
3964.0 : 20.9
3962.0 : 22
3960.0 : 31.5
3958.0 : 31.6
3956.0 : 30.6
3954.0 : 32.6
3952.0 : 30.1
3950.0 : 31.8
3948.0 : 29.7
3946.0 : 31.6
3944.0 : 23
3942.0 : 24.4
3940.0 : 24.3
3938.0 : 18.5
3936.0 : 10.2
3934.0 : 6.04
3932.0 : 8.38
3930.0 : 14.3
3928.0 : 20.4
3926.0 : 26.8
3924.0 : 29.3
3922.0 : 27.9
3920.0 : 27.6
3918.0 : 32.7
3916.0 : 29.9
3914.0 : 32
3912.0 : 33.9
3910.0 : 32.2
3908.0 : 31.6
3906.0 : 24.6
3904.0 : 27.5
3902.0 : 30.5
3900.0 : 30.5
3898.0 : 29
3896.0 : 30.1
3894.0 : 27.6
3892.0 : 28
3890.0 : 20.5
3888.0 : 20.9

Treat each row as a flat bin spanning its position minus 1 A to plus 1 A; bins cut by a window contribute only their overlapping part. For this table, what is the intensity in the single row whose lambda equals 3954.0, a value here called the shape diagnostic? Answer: 32.6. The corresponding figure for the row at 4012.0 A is 35.7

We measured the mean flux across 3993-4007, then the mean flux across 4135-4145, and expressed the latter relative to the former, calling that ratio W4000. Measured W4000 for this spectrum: 1.07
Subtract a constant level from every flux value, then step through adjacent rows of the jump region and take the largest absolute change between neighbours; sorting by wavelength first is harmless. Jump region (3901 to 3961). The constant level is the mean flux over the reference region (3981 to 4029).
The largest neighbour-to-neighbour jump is 8.6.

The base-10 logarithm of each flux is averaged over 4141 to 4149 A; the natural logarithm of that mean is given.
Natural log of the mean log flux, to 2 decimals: 0.45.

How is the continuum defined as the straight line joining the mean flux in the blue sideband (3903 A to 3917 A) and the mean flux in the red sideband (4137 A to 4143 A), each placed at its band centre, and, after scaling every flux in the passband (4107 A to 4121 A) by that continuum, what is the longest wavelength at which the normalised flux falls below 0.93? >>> 4110.0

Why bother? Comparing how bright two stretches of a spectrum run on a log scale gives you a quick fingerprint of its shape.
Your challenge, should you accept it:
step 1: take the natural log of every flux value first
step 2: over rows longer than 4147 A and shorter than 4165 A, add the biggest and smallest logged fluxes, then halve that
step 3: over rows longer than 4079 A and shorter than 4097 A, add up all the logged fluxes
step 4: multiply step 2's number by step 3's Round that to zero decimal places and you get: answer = 120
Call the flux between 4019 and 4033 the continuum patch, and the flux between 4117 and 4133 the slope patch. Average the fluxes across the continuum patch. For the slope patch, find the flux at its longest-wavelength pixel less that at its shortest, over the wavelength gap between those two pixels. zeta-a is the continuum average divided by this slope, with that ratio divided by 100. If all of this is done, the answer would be -1.2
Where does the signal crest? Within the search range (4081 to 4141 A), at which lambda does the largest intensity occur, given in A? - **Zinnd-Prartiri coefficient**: 4112.0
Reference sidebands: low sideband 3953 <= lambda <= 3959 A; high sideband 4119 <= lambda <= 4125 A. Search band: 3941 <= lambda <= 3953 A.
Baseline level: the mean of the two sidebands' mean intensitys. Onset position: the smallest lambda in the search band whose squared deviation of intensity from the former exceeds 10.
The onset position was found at 3942.0 A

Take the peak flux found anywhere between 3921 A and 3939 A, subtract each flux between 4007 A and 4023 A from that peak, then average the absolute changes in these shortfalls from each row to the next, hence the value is 1.5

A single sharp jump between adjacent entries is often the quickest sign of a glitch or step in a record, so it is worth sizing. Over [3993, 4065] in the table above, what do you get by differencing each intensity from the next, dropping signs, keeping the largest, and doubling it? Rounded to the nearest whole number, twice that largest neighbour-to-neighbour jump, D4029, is 18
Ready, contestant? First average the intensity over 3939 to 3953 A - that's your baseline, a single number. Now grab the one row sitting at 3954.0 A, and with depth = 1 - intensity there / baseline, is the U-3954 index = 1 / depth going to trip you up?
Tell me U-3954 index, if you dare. -5.9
